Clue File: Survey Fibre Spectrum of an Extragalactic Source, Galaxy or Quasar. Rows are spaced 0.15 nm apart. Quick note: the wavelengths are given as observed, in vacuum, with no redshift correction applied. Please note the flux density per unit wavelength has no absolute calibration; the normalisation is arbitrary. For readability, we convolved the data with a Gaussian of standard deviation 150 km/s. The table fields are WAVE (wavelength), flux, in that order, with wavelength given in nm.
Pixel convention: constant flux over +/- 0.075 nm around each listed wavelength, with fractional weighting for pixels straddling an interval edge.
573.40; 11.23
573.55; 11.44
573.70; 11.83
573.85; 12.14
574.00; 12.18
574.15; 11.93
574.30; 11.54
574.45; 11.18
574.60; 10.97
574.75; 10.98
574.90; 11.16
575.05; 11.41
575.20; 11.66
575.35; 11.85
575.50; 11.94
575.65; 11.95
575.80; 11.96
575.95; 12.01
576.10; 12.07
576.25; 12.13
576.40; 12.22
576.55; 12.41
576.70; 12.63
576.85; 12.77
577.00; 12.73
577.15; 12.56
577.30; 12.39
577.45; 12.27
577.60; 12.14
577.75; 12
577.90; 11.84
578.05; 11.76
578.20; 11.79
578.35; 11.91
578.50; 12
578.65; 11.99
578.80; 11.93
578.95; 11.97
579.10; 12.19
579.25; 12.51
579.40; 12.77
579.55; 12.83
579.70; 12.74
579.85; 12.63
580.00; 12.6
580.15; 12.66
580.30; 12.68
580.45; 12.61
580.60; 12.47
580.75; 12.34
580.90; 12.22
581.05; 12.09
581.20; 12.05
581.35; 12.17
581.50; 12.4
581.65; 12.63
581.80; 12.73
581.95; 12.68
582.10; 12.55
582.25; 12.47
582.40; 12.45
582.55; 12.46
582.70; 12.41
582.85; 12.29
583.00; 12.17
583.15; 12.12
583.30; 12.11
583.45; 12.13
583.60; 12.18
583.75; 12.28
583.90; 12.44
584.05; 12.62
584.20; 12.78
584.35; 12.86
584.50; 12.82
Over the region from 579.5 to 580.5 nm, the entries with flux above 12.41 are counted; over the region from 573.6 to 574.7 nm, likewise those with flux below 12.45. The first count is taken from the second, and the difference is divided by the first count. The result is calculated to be 0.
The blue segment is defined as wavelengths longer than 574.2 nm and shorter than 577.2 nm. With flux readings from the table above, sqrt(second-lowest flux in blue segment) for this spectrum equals 3.31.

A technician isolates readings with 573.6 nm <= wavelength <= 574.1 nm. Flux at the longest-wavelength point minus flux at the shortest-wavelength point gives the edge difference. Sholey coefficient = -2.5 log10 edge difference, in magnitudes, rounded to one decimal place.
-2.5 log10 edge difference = 1.1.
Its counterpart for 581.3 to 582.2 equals 1.1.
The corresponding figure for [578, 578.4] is 2.1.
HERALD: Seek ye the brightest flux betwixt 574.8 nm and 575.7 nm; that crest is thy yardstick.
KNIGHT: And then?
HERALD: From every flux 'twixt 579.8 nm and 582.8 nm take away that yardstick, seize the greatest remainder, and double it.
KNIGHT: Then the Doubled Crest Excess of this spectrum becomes 1.56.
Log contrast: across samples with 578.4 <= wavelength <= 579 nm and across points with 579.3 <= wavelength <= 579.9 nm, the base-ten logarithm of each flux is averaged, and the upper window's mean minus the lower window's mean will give 0.03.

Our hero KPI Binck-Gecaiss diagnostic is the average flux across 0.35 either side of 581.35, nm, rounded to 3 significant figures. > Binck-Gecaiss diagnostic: 12.3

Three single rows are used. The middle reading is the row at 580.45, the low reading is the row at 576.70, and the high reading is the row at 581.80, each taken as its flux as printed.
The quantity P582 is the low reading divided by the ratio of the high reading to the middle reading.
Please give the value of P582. 12.5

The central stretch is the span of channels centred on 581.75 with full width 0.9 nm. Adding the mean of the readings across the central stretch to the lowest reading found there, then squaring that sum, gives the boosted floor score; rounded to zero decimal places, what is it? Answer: 610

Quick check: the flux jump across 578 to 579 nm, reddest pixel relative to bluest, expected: 0.21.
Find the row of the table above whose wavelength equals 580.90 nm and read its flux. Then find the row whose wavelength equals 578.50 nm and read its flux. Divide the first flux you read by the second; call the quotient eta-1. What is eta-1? 1.02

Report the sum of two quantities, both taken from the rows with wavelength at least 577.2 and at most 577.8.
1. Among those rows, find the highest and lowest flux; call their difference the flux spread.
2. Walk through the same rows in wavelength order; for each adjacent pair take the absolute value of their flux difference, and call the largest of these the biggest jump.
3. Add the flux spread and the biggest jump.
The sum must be 0.53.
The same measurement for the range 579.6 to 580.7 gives 0.41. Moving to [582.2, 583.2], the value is 0.47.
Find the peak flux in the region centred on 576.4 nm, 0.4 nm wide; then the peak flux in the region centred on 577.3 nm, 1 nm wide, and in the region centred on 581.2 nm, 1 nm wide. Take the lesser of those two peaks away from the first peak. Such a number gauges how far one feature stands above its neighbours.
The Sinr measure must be -0.22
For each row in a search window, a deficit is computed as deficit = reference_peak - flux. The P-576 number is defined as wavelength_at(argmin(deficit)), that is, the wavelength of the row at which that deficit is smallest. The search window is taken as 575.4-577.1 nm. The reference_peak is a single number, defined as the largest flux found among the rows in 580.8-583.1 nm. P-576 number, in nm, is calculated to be 576.85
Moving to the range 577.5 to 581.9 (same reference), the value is 579.55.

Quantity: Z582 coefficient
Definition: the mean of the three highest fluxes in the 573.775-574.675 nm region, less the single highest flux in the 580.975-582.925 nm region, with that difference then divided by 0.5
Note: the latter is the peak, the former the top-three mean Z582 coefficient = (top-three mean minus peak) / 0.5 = -1.3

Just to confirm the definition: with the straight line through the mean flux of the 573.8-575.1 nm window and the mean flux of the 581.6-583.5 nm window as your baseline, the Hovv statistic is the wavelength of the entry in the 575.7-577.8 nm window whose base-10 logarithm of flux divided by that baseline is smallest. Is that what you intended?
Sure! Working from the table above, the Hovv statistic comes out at 577.75 nm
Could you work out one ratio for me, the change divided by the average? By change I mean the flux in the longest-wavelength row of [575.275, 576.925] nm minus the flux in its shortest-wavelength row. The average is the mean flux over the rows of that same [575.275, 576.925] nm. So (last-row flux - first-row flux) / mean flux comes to 0.08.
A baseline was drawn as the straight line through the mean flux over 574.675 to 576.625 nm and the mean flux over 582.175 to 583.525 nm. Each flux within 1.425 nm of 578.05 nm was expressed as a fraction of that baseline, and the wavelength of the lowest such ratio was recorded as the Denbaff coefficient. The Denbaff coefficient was 578.05 nm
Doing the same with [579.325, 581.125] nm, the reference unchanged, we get 581.05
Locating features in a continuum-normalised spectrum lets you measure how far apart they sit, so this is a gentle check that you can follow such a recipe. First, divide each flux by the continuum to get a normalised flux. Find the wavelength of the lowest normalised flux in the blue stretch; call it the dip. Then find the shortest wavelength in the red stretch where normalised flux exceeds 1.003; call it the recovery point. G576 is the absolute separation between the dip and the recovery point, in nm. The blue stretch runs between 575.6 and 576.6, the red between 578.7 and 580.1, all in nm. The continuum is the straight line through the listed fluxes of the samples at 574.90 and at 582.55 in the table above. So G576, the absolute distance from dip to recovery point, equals 3.00 nm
